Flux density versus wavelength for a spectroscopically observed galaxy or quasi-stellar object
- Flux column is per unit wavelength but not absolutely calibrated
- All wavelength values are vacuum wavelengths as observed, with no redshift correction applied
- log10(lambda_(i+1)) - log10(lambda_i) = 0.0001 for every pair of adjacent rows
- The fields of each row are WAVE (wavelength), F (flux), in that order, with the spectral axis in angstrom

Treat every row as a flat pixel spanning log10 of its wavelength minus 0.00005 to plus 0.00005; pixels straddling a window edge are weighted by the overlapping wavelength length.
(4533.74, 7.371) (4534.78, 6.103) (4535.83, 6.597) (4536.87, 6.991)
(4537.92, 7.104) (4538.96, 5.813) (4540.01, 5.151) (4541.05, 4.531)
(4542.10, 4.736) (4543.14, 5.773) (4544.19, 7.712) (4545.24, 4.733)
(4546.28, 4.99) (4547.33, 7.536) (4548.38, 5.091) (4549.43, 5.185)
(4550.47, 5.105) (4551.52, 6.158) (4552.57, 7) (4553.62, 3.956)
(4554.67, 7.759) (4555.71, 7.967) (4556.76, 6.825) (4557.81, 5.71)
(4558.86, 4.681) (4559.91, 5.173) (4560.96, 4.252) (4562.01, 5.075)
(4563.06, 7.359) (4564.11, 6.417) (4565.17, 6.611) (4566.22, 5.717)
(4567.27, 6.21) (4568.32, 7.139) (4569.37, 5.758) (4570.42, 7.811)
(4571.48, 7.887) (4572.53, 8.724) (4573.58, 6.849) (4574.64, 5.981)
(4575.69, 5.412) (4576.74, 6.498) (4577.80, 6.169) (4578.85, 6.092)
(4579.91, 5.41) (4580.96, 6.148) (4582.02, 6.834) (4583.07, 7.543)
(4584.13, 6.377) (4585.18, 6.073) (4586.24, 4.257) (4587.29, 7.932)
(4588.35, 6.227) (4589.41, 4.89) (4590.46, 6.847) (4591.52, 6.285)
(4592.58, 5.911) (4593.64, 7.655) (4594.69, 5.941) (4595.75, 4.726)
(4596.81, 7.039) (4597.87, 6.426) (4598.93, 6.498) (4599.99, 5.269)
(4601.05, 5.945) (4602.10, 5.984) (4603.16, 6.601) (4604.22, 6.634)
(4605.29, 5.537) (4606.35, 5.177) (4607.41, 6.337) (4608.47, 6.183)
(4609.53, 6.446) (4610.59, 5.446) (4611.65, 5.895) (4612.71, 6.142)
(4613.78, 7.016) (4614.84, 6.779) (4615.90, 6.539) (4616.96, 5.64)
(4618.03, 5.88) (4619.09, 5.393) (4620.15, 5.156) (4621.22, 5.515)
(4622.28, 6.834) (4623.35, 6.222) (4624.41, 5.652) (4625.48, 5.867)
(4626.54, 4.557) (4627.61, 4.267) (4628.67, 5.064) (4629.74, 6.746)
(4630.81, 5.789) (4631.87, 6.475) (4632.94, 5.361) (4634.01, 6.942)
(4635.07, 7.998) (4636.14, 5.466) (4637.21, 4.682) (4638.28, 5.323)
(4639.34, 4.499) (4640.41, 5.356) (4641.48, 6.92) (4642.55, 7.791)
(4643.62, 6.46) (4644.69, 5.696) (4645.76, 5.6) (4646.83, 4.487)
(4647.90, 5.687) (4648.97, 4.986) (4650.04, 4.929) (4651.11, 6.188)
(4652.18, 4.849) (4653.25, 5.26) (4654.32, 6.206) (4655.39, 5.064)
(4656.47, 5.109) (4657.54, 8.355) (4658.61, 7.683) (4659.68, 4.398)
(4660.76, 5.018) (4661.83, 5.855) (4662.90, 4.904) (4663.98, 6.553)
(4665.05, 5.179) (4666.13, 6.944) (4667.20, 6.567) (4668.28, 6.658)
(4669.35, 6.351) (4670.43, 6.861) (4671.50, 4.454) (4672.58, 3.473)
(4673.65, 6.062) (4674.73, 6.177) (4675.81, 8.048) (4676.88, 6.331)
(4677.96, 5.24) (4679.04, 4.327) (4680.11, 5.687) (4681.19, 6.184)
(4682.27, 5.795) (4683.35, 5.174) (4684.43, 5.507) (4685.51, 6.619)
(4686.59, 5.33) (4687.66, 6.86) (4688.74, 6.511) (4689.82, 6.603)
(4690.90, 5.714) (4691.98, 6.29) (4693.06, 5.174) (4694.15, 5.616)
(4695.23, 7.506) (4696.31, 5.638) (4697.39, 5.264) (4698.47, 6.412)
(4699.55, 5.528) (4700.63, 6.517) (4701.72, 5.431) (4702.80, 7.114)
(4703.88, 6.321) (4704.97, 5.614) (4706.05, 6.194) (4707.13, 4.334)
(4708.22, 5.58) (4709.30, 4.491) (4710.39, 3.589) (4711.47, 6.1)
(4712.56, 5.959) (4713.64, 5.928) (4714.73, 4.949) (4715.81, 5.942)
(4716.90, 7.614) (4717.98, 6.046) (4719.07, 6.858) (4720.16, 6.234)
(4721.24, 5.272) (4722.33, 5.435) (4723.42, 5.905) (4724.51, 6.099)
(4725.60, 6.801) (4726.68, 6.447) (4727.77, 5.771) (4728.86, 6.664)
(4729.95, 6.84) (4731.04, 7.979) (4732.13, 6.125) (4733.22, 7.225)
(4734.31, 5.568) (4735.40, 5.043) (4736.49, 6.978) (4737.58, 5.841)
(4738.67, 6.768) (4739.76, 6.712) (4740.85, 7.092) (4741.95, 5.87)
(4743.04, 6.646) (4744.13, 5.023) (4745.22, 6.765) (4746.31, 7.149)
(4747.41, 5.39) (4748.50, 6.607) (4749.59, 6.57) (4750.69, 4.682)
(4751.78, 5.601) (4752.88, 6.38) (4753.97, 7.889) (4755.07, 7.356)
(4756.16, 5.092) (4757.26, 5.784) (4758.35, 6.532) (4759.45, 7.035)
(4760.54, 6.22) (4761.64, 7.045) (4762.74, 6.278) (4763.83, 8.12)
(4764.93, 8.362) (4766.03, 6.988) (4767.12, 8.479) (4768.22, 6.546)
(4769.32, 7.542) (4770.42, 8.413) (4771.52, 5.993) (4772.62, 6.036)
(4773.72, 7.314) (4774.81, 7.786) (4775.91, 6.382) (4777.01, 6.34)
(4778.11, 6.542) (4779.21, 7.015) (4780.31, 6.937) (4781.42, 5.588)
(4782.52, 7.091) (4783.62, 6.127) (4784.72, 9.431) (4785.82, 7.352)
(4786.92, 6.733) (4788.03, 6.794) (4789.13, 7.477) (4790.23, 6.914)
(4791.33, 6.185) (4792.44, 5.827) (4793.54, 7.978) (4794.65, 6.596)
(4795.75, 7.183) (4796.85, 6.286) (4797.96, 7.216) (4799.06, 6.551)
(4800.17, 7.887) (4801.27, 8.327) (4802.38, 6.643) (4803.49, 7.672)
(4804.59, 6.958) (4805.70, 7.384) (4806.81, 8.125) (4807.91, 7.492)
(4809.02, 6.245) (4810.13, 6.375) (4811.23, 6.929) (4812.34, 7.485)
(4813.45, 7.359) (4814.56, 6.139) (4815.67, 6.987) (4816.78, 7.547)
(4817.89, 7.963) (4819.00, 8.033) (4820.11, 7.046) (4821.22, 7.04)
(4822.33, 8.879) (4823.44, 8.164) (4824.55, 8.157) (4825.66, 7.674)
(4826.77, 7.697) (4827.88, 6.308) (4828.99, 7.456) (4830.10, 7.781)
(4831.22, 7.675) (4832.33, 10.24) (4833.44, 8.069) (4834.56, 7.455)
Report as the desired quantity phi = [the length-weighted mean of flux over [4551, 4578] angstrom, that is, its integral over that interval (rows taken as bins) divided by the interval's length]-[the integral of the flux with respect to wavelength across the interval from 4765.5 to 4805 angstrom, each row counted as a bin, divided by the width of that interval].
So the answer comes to -0.7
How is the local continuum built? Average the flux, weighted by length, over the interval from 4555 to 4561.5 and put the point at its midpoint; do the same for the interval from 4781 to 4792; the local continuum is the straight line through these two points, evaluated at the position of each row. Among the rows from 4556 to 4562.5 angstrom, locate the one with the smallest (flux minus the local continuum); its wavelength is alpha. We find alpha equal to 4560.96 angstrom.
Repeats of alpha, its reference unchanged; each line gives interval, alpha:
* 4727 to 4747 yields 4744.13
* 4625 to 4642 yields 4627.61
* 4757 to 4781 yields 4757.26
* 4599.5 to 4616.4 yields 4606.35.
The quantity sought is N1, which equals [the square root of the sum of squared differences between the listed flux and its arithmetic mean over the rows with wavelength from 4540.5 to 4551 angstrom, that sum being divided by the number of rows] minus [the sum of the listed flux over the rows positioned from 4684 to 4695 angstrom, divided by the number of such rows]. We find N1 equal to -4.9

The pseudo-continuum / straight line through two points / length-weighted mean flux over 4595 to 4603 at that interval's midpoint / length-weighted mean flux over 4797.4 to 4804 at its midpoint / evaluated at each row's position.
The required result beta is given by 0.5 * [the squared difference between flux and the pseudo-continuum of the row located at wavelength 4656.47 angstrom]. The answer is 0.83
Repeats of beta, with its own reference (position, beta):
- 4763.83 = 0.50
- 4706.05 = 0.15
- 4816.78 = 0.00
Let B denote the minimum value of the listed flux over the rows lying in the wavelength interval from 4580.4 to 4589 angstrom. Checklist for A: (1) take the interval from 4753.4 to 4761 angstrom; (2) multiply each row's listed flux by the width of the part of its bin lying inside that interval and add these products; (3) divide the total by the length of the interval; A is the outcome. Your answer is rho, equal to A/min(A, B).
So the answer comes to 1.5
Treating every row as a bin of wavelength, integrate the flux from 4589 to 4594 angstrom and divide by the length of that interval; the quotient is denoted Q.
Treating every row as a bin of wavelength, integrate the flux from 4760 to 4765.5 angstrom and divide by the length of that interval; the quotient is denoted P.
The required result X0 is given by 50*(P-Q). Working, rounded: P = 7.20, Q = 6.31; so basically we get 45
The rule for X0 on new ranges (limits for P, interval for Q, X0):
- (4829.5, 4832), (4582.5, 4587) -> 88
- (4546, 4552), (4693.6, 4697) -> -25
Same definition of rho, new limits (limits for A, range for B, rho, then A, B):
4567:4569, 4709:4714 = 1.9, 6.7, 3.589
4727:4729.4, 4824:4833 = 1.0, 6.2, 6.308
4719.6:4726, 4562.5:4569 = 1.0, 5.9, 5.717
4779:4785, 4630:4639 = 1.5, 6.9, 4.682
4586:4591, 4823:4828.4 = 1.0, 6.1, 6.308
